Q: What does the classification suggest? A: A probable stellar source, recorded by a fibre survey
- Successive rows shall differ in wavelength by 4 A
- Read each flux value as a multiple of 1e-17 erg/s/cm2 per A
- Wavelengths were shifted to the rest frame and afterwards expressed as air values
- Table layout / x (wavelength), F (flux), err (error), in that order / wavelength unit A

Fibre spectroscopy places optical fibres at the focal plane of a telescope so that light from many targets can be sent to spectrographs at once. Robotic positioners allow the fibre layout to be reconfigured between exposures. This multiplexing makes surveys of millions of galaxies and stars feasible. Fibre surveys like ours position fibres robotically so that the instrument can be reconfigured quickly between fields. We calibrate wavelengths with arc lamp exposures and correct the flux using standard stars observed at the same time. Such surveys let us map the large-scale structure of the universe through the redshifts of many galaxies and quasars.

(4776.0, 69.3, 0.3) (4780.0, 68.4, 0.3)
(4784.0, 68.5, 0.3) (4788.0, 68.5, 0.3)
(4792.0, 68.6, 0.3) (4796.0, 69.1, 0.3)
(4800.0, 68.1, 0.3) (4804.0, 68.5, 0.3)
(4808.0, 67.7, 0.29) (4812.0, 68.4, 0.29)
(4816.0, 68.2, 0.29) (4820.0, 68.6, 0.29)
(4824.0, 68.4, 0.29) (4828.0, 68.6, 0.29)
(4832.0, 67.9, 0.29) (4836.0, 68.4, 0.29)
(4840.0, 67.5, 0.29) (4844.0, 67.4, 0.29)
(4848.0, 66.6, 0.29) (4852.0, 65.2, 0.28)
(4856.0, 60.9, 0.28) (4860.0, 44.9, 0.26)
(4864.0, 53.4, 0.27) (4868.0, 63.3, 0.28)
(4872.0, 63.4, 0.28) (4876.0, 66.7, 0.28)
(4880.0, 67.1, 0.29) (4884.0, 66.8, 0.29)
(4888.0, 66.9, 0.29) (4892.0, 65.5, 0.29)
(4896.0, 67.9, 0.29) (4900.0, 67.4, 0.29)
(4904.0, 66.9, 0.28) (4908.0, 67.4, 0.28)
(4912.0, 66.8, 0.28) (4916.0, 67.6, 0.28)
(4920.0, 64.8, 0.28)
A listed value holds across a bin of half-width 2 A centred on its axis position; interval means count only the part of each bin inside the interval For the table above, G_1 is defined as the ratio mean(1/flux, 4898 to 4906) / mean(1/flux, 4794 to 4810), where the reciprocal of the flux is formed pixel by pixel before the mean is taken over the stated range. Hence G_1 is 1.02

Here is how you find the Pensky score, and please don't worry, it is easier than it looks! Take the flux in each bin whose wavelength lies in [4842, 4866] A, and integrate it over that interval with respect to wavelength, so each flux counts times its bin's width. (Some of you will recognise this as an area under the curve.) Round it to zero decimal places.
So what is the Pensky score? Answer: 1434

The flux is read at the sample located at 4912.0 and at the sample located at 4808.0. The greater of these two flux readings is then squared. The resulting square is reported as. 4583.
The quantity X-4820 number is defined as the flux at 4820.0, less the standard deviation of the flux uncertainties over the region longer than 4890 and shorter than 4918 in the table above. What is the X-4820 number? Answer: 68.6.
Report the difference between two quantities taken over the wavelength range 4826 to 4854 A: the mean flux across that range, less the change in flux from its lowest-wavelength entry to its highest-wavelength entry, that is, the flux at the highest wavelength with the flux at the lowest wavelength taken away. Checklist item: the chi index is 71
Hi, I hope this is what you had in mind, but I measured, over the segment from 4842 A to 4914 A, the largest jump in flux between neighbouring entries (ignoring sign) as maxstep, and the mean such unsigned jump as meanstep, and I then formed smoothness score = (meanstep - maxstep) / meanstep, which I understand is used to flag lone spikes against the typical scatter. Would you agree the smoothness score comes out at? -4.3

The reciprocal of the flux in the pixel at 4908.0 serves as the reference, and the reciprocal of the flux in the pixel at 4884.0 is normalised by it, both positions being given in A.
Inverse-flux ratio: 1.01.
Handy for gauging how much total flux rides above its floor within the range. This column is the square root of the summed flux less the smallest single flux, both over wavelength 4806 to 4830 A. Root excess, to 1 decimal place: 18.5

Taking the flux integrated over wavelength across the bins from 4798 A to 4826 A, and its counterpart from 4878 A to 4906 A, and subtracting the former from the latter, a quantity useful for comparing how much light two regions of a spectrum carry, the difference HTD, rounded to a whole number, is -38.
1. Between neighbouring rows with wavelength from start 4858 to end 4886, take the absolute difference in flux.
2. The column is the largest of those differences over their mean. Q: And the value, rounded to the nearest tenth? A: 2.6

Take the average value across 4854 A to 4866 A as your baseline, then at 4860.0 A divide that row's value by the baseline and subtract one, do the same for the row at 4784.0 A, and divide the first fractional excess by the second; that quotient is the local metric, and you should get -0.53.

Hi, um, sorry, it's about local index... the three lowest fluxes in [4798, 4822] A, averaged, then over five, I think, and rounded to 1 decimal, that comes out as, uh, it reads 13.6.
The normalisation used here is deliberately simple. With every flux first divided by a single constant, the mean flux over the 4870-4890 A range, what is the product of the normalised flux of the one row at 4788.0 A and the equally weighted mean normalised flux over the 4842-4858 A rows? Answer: 1.02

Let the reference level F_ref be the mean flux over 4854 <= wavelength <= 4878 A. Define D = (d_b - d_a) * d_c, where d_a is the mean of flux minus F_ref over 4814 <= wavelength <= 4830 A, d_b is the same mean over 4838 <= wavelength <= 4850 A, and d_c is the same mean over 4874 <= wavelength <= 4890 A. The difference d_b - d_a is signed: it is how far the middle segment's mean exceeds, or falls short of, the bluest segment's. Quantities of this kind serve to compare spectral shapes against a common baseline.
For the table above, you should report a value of -10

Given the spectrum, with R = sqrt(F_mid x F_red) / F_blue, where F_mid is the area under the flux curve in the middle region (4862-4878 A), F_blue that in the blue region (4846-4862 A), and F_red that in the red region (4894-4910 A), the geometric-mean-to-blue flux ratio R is 1.086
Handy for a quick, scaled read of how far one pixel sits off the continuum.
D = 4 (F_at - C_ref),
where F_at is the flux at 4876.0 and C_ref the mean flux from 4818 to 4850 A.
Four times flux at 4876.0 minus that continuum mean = -5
